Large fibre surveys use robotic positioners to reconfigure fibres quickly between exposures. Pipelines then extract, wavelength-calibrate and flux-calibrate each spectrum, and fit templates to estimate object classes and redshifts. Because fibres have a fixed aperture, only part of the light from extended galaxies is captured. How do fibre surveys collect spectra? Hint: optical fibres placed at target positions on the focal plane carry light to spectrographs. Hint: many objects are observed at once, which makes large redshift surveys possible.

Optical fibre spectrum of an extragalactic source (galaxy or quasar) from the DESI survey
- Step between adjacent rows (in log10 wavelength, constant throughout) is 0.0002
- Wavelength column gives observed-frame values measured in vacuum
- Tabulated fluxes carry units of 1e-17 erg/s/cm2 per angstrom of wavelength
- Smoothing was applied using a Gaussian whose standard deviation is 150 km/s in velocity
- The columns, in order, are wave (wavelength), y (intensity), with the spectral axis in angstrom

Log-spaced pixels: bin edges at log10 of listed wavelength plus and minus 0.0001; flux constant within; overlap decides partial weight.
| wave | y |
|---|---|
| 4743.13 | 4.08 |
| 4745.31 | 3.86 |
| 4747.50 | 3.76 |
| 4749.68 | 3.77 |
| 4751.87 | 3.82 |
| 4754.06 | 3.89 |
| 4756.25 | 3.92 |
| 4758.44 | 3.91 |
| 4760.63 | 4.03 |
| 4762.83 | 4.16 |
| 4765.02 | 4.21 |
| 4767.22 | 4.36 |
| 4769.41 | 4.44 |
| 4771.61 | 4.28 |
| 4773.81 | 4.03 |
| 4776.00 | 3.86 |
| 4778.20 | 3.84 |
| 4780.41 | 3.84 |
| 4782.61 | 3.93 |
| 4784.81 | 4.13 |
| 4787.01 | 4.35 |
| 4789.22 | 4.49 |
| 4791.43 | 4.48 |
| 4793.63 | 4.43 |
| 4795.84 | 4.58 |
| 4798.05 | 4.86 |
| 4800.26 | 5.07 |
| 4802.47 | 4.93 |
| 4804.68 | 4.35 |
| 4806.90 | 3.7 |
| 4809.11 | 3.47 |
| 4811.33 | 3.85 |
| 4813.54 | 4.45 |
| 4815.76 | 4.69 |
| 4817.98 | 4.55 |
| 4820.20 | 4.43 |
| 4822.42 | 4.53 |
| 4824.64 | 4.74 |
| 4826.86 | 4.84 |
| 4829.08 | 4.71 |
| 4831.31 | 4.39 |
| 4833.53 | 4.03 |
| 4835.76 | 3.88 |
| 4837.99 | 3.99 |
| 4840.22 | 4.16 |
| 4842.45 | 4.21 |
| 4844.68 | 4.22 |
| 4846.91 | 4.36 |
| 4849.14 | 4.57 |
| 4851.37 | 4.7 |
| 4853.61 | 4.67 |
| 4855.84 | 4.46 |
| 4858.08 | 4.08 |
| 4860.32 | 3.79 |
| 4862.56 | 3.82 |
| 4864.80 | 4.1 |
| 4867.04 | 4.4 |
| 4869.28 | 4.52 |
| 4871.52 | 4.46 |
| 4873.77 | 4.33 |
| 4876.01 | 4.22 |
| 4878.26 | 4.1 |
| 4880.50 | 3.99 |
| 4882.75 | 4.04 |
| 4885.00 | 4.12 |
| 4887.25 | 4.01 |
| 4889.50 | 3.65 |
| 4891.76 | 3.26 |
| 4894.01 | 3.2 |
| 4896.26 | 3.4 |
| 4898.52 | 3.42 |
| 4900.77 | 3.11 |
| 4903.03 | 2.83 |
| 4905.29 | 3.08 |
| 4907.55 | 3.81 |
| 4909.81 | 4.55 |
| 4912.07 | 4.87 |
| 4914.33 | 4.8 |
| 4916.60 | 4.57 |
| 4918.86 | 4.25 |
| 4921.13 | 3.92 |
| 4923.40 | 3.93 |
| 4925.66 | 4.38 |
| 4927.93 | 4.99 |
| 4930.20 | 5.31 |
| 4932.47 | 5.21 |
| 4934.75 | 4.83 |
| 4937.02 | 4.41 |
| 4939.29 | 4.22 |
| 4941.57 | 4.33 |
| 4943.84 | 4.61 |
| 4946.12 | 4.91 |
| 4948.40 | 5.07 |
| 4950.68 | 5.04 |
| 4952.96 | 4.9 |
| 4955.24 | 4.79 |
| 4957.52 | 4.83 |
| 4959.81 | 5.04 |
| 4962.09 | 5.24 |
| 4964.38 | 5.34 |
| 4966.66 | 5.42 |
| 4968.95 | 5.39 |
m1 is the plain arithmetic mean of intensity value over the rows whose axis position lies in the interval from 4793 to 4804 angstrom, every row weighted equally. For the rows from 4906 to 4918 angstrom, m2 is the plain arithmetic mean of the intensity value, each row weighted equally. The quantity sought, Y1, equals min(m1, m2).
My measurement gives 4.52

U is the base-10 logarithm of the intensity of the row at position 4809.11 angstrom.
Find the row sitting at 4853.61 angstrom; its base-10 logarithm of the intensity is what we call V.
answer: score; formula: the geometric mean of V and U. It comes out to 0.601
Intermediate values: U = 0.540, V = 0.669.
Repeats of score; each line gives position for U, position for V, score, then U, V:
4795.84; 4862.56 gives 0.620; 0.661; 0.582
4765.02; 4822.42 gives 0.640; 0.624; 0.656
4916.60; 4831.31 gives 0.651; 0.660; 0.642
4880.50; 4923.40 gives 0.598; 0.601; 0.594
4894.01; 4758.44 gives 0.547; 0.505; 0.592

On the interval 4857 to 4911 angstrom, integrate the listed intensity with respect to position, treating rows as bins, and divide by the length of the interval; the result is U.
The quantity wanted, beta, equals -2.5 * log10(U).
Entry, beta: -1.46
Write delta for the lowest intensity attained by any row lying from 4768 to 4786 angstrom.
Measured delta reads 3.84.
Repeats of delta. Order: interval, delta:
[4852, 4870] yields 3.79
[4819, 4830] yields 4.43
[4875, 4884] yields 3.99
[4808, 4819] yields 3.47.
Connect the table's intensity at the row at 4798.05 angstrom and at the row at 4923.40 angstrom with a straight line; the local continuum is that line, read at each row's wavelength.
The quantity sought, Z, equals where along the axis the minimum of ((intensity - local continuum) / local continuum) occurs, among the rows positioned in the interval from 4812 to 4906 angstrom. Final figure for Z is 4903.03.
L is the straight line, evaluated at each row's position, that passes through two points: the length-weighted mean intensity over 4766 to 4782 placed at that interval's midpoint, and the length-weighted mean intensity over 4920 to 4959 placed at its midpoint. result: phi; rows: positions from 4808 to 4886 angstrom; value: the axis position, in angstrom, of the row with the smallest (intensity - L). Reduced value 4809.11 angstrom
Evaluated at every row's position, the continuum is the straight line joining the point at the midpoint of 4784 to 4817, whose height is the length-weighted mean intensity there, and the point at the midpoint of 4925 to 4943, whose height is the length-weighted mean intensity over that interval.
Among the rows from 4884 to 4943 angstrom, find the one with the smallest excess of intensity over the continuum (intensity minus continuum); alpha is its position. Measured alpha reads 4903.03 angstrom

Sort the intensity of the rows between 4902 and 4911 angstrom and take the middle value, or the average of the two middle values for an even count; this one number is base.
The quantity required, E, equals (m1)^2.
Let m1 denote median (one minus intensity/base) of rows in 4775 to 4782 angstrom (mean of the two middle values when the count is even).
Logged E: 0.013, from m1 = -0.11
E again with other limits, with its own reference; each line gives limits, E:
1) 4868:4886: 0.044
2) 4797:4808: 0.169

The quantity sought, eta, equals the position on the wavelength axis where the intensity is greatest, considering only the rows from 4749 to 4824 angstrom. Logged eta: 4800.26 angstrom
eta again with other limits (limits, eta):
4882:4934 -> 4930.20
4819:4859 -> 4826.86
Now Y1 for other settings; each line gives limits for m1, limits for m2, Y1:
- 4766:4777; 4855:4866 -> 4.05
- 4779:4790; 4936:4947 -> 4.15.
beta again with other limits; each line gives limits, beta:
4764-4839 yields -1.59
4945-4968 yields -1.76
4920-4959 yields -1.68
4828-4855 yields -1.59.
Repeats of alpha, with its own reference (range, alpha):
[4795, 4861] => 4809.11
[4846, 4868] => 4860.32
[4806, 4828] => 4809.11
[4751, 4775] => 4751.87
